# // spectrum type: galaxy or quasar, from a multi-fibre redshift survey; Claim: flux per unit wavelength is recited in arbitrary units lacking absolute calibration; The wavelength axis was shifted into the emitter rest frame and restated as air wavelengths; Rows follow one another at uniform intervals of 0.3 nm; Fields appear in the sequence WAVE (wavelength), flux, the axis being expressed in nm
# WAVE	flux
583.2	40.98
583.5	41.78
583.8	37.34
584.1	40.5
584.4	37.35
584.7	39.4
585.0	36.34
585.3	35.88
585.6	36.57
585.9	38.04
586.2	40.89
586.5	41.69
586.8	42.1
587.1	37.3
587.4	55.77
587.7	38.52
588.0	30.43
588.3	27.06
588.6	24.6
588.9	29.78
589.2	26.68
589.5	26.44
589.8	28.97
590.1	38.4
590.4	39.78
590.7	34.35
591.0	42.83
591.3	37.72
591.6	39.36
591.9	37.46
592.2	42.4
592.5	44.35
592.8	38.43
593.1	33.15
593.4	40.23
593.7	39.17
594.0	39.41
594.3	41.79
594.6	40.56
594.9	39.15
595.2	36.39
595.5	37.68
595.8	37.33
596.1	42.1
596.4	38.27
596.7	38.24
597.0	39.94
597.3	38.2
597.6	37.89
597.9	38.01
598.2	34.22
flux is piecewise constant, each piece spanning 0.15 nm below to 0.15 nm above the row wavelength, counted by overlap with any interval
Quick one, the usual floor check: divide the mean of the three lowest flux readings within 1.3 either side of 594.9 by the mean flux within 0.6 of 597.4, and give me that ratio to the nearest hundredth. 0.96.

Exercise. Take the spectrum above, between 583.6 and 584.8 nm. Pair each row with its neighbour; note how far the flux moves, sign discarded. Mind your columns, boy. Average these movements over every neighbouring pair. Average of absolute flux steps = 2.8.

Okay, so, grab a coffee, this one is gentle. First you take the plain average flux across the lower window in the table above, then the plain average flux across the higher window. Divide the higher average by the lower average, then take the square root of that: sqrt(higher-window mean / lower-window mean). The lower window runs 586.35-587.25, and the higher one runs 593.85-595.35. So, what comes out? 0.99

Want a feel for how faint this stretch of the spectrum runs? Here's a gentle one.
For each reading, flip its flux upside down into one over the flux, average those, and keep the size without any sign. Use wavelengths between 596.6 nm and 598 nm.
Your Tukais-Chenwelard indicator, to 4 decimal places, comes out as 0.0260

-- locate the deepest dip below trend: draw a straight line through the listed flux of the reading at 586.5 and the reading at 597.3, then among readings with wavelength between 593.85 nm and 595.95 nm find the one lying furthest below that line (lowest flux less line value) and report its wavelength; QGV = 595.2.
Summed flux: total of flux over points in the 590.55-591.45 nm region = 115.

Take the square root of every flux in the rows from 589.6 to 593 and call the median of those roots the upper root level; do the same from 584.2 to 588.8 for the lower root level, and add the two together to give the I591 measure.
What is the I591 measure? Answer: 12.31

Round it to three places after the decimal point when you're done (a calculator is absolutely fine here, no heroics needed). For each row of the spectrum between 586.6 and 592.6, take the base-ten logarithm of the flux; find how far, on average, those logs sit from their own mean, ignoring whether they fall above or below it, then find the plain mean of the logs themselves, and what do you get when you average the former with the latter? 0.813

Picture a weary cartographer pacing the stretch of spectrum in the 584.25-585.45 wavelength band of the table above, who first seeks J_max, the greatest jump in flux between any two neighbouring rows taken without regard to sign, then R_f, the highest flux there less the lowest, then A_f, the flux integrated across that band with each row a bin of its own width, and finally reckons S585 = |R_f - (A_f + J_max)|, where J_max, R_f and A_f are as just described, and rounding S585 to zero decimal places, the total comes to 44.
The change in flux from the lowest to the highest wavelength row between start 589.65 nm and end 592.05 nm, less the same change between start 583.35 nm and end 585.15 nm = 14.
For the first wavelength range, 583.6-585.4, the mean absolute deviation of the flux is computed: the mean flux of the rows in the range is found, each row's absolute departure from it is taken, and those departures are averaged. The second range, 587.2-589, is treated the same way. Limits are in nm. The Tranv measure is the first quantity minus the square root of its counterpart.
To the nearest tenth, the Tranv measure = -1.5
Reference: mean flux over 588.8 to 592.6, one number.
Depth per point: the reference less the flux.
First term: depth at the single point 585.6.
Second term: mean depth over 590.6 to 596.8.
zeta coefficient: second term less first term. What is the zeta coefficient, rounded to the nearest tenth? -2.5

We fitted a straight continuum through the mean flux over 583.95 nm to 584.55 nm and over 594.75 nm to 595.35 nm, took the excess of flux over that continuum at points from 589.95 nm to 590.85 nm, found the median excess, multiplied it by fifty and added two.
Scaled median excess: 7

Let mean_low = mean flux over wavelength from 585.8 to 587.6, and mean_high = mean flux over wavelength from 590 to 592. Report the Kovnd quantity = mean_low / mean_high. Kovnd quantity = 1.11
